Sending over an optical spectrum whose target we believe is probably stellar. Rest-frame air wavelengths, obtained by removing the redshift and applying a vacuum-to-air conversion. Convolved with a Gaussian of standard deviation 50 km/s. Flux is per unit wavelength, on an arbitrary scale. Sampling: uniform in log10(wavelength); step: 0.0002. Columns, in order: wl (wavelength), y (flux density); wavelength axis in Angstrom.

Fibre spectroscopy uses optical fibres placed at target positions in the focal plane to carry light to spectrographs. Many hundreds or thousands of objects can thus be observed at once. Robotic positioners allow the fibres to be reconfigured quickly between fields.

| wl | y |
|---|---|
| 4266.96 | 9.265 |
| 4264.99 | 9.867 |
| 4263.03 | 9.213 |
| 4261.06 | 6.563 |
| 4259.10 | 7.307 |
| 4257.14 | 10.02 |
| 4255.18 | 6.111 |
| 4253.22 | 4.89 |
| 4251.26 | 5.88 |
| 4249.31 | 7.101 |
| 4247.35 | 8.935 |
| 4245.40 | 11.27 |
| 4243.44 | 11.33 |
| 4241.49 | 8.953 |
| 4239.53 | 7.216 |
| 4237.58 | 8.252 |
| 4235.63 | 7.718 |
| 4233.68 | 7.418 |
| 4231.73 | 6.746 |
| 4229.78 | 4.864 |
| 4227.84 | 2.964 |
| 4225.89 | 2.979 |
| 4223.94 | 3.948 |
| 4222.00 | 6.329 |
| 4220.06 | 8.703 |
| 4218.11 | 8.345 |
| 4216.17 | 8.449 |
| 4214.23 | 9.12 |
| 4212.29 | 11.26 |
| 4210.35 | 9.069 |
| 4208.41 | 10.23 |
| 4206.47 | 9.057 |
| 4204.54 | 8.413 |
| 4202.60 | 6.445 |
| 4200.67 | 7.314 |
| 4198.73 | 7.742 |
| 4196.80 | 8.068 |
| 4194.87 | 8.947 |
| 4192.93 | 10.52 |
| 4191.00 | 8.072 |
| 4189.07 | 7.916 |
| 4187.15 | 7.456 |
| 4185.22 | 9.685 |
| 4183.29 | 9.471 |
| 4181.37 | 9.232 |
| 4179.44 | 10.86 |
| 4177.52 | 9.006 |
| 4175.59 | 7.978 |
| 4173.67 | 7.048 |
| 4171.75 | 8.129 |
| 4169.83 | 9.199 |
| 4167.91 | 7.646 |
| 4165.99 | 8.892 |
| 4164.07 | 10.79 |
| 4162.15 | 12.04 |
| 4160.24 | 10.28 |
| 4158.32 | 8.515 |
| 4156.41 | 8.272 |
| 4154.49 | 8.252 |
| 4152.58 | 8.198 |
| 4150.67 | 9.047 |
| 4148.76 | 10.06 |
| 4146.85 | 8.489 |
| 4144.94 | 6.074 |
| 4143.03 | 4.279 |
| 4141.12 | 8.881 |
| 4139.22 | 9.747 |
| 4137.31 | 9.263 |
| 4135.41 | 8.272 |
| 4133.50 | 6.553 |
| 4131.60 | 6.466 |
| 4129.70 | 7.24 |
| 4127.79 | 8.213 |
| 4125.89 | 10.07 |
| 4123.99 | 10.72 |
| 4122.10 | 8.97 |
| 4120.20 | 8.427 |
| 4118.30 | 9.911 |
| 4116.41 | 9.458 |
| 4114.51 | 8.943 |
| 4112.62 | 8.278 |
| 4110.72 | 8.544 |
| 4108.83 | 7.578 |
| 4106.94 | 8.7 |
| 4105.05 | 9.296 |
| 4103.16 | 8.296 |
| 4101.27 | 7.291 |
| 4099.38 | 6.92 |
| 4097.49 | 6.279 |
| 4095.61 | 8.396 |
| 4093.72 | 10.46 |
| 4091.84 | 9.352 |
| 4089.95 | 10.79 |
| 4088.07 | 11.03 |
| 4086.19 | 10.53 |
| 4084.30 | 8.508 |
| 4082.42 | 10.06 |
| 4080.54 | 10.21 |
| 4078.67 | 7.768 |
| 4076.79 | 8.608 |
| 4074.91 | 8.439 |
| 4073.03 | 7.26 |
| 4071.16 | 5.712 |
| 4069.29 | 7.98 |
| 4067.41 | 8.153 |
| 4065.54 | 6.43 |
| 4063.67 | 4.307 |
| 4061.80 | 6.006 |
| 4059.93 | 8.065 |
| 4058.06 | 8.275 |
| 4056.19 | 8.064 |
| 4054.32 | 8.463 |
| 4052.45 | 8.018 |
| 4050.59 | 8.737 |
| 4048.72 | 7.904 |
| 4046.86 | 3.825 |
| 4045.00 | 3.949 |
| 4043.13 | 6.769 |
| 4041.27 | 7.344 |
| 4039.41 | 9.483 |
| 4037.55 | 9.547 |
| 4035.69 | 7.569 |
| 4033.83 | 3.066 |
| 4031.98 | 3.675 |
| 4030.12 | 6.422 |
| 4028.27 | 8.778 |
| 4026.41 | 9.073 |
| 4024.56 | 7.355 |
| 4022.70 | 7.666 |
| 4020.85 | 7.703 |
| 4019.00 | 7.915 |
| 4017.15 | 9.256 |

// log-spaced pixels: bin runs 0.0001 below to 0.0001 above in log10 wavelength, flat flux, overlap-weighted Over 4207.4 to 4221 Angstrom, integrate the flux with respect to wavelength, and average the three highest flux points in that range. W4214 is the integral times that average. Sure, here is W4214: 1291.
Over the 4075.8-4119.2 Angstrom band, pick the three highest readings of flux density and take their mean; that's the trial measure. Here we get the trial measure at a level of 10.8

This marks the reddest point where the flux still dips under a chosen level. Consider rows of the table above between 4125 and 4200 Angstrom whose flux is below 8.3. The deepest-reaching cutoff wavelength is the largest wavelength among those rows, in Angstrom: 4198.73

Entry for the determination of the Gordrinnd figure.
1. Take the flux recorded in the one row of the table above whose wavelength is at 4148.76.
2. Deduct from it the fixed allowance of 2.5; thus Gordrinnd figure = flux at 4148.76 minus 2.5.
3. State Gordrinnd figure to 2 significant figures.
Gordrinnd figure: 7.6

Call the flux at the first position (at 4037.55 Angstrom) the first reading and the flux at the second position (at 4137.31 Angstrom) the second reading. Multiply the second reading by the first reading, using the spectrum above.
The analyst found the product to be 88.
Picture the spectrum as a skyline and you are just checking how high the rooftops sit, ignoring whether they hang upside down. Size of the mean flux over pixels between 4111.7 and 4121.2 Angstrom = 9.0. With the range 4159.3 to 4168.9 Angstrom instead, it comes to 9.9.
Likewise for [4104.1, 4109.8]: 8.5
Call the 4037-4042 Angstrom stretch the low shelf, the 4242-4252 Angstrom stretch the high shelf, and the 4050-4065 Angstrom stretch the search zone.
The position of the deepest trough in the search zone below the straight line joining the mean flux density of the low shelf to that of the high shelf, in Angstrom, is 4063.67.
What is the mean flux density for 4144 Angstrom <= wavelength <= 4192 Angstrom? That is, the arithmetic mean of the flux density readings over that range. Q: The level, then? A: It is 8.8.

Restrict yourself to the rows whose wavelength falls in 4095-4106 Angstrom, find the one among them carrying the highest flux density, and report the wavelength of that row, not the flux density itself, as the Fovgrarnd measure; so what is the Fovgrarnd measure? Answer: 4105.05 Angstrom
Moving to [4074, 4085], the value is 4080.54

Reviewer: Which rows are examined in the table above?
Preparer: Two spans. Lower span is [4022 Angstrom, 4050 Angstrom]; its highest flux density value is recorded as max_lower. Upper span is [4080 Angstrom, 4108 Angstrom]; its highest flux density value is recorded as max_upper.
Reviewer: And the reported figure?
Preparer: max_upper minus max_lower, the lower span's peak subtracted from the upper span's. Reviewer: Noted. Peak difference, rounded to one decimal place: 1.5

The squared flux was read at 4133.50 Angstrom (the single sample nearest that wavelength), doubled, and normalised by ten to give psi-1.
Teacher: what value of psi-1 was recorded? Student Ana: 8.6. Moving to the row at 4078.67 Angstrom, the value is 12.1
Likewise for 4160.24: 21.1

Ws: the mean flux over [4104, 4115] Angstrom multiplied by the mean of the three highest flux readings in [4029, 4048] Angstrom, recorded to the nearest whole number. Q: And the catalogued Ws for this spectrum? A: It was 76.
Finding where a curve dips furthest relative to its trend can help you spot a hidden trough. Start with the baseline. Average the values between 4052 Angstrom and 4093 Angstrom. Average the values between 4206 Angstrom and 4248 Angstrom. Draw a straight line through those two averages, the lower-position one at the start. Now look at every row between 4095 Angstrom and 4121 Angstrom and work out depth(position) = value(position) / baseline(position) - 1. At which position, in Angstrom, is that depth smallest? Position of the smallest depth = 4097.49 Angstrom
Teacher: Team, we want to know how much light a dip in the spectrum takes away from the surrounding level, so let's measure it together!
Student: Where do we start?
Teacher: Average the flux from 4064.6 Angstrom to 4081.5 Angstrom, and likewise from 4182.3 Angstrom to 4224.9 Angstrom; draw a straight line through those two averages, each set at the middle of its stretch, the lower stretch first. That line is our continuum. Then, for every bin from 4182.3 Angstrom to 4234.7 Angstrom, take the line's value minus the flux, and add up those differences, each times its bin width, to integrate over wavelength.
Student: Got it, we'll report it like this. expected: 34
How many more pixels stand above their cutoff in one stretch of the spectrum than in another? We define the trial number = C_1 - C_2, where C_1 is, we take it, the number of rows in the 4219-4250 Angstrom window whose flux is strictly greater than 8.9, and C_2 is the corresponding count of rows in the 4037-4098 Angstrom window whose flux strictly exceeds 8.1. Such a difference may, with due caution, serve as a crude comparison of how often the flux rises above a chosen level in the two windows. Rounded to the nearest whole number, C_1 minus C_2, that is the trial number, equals -13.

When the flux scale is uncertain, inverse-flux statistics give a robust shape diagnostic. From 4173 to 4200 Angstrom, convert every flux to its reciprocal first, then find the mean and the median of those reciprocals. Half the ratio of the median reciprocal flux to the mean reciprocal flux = 0.51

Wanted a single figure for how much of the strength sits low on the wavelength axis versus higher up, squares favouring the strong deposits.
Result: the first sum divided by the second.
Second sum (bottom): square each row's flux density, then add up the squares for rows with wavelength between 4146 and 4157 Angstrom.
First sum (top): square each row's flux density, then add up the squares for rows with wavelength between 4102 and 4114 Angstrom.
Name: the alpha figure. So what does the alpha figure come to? 0.94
